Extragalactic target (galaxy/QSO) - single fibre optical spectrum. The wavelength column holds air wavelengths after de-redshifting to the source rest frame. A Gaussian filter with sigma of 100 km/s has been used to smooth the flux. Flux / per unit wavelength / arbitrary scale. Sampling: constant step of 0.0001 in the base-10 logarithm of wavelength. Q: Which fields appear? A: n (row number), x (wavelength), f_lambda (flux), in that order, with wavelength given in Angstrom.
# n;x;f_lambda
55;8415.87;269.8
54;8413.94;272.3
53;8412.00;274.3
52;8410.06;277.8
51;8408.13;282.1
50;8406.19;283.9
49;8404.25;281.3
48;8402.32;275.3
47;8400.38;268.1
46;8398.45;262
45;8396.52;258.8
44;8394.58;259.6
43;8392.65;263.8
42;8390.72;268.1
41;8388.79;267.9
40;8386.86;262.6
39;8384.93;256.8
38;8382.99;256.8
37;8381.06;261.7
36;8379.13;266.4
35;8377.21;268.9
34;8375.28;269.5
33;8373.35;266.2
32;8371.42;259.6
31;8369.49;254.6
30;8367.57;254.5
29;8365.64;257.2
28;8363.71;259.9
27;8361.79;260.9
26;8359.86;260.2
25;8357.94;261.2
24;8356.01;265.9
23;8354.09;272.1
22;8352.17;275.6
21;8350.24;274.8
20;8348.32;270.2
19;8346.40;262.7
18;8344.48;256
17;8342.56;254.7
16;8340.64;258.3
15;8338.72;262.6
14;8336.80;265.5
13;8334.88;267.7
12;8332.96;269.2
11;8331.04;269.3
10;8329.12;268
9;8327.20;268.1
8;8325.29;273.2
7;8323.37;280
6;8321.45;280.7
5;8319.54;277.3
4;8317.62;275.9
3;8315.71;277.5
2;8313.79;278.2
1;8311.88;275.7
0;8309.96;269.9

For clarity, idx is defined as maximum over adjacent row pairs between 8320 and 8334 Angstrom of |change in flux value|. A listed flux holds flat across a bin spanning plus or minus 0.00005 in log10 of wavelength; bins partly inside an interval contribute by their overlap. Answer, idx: 6.8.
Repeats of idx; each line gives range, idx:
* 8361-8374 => 6.6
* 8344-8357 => 7.5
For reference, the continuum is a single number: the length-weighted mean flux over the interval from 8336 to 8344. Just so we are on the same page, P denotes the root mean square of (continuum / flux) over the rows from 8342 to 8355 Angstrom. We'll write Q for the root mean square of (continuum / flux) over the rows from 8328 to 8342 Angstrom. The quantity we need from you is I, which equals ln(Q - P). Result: -6.3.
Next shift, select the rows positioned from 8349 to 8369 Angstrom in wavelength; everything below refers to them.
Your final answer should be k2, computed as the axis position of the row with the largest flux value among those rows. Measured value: 8352.17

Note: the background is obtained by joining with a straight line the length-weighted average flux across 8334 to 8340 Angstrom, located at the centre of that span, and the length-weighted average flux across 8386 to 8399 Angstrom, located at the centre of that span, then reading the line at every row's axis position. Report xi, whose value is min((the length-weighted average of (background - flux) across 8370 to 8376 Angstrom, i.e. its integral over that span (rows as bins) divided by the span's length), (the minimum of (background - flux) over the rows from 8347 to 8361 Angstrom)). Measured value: -11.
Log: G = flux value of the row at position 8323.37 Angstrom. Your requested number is 280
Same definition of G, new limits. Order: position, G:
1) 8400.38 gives 268.1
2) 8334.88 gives 267.7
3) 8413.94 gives 272.3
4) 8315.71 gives 277.5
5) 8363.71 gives 259.9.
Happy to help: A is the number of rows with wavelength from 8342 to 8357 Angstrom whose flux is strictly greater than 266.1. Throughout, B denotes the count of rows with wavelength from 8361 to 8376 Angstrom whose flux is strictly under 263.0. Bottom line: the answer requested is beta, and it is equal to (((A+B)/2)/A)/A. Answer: 0.31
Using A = 4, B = 6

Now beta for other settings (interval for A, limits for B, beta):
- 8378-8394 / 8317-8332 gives 0.17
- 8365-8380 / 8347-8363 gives 0.22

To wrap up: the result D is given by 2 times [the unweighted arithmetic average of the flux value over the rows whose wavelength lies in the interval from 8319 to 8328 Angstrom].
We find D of 552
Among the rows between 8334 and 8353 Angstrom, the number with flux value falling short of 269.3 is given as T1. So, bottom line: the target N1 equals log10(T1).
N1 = 0.85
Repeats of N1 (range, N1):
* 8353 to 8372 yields 0.95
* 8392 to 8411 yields 0.70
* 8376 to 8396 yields 1.00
